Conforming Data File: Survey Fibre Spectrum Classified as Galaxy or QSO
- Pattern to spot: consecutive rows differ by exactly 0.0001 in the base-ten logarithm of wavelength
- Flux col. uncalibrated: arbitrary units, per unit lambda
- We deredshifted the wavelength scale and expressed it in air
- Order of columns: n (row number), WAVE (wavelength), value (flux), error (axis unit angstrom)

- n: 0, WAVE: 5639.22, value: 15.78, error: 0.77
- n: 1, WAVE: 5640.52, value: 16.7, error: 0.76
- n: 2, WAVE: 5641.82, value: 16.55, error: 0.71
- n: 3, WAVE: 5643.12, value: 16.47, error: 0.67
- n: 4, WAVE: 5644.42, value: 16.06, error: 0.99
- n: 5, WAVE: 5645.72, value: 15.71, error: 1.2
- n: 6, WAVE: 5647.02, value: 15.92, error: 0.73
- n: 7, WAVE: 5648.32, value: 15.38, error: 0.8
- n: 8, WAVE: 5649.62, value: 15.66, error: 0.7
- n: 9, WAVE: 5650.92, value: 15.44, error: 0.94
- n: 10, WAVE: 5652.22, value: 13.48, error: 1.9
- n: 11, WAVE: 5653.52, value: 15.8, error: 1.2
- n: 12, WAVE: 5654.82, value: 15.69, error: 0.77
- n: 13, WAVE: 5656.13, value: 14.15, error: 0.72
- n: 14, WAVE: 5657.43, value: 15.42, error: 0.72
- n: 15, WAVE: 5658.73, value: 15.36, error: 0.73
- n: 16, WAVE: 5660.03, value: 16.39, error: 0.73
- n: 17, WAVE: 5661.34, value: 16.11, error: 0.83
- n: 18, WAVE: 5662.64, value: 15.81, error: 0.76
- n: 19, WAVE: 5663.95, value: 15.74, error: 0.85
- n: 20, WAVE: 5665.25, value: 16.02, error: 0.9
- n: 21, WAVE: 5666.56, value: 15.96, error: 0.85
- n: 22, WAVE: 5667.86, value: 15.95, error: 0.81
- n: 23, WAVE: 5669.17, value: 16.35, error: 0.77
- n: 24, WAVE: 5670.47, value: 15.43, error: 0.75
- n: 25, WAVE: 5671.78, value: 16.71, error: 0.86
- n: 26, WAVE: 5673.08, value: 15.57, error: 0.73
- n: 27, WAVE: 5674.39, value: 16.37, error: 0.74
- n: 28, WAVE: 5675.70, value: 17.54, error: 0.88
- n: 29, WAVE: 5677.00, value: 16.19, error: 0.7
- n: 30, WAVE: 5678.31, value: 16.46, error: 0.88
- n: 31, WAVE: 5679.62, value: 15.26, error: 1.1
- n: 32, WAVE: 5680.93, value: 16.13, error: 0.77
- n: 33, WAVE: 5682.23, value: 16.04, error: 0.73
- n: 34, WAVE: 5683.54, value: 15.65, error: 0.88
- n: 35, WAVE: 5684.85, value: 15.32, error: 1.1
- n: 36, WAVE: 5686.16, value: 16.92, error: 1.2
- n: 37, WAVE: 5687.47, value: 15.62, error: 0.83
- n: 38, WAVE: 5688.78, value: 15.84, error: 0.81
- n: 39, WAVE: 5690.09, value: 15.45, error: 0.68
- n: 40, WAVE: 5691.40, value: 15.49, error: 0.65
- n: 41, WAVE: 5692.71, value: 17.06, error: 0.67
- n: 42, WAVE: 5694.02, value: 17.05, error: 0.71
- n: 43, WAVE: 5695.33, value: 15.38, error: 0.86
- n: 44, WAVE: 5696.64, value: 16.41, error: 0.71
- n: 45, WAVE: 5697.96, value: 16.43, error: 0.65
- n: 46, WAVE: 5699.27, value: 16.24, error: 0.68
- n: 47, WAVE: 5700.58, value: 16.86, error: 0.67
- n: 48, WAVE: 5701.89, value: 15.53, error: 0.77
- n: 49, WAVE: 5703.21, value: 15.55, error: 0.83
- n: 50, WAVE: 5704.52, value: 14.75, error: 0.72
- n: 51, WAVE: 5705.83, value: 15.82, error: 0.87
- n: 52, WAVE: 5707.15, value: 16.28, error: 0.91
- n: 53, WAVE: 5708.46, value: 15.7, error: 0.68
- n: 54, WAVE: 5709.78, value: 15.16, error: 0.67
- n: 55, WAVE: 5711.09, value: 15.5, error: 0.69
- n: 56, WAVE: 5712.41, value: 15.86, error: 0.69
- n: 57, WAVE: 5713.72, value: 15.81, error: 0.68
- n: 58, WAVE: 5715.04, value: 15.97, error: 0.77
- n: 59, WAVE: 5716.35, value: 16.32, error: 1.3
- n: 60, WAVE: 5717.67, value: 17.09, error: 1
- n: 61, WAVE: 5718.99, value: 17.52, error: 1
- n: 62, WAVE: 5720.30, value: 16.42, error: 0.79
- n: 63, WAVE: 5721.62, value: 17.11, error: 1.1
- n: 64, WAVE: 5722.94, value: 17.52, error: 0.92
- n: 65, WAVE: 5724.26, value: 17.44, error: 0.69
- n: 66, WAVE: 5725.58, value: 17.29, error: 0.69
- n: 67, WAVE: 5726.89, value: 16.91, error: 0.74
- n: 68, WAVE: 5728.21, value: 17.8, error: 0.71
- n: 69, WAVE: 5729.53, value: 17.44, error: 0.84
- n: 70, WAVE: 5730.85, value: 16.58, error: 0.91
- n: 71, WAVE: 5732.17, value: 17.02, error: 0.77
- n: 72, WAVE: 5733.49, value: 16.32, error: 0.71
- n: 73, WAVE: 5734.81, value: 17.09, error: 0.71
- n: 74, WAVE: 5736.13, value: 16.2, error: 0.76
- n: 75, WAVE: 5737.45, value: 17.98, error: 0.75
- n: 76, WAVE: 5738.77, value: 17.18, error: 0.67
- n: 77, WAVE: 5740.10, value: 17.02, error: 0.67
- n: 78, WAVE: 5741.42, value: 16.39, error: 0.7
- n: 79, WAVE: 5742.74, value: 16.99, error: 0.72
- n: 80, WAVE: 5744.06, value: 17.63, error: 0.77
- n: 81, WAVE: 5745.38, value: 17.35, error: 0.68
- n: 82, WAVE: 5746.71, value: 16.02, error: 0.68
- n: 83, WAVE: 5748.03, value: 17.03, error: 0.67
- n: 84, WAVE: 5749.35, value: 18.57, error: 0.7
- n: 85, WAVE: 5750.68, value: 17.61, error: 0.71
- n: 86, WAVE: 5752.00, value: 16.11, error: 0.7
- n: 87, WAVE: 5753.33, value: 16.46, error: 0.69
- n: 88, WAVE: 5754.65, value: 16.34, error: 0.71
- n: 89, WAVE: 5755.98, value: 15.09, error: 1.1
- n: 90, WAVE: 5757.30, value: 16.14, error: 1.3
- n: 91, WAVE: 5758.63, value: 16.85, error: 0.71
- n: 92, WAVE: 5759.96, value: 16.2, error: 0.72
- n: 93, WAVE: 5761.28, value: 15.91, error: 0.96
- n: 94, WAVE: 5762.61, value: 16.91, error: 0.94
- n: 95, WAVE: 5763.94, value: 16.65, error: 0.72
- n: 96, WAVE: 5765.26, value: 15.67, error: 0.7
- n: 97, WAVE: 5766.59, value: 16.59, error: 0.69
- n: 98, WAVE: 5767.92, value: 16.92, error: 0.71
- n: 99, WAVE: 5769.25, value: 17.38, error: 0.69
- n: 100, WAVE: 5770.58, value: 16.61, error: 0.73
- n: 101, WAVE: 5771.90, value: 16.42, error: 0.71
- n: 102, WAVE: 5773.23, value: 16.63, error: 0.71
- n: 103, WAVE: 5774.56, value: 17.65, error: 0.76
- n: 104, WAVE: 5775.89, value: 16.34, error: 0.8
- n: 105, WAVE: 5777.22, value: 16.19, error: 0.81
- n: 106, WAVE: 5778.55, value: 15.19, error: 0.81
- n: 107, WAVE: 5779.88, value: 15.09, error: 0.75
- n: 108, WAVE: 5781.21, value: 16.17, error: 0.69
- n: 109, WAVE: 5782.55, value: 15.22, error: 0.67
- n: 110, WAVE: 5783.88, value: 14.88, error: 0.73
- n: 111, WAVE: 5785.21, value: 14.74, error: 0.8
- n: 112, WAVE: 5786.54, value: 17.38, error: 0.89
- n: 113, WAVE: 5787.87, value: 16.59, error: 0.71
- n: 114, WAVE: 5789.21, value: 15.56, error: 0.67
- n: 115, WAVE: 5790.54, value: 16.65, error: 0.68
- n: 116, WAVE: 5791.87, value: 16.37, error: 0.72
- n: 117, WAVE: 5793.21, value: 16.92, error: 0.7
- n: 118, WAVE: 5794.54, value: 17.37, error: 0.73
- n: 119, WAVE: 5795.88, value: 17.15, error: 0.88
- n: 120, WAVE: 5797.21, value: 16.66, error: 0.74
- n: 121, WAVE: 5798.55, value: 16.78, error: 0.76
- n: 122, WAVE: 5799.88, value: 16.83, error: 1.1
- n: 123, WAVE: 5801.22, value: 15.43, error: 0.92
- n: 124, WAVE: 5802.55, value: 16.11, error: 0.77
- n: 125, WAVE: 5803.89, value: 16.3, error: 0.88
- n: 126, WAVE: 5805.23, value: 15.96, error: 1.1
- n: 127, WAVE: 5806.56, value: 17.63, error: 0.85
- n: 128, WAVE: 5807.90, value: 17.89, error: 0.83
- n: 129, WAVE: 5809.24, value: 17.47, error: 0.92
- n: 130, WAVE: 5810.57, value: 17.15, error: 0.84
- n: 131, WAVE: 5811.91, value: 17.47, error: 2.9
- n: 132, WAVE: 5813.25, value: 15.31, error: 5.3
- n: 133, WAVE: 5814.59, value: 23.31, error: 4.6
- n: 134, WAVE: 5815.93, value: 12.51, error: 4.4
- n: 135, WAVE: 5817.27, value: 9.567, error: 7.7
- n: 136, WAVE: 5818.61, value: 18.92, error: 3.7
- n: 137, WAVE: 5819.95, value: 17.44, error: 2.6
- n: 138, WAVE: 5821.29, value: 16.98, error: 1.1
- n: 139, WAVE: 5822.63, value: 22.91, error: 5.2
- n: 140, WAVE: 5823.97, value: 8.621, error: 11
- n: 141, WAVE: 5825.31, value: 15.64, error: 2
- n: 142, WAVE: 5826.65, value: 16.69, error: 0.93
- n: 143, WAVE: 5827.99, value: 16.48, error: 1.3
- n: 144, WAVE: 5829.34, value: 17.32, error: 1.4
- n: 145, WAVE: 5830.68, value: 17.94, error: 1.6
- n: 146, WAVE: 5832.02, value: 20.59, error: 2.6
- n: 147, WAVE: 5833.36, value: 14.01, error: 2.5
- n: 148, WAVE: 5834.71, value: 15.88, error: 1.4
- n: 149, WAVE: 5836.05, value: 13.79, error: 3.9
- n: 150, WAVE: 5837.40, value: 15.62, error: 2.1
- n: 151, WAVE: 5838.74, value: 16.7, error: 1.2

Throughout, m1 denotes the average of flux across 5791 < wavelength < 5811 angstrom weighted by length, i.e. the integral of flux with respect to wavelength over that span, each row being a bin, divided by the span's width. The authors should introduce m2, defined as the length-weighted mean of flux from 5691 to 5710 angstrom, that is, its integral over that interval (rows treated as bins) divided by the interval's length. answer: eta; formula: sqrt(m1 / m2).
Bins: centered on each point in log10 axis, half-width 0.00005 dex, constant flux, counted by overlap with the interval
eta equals 1.02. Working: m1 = 16.8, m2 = 16.0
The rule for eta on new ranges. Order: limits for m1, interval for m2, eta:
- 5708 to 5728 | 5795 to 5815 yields 0.98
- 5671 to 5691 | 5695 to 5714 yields 1.01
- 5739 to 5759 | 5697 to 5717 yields 1.03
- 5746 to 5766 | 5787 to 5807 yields 1.00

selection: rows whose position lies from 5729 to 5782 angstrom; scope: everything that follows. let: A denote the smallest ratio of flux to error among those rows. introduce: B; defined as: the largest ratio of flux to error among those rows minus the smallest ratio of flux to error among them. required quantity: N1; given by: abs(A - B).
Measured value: 2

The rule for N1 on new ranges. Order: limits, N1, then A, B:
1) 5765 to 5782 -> 12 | 19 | 6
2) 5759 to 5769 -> 9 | 17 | 7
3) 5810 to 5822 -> 18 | 1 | 19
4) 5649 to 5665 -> 8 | 7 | 15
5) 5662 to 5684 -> 5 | 14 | 9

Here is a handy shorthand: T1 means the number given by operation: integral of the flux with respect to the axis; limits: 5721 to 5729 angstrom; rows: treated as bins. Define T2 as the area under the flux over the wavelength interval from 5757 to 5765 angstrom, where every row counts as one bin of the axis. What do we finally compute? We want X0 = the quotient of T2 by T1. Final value 0.95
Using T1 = 139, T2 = 131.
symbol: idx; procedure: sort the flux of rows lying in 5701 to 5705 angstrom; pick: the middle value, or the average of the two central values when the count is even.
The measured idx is 15.5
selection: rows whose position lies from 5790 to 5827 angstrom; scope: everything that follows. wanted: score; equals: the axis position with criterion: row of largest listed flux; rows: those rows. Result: 5814.59 angstrom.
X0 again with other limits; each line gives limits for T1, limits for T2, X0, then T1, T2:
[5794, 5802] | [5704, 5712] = 0.93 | 133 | 124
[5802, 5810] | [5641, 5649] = 0.95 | 135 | 128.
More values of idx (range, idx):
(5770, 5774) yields 16.6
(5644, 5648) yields 15.9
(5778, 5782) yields 15.2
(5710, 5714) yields 15.8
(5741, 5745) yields 17.0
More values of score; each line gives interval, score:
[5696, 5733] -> 5728.21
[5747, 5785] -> 5749.35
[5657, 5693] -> 5675.70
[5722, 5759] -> 5749.35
